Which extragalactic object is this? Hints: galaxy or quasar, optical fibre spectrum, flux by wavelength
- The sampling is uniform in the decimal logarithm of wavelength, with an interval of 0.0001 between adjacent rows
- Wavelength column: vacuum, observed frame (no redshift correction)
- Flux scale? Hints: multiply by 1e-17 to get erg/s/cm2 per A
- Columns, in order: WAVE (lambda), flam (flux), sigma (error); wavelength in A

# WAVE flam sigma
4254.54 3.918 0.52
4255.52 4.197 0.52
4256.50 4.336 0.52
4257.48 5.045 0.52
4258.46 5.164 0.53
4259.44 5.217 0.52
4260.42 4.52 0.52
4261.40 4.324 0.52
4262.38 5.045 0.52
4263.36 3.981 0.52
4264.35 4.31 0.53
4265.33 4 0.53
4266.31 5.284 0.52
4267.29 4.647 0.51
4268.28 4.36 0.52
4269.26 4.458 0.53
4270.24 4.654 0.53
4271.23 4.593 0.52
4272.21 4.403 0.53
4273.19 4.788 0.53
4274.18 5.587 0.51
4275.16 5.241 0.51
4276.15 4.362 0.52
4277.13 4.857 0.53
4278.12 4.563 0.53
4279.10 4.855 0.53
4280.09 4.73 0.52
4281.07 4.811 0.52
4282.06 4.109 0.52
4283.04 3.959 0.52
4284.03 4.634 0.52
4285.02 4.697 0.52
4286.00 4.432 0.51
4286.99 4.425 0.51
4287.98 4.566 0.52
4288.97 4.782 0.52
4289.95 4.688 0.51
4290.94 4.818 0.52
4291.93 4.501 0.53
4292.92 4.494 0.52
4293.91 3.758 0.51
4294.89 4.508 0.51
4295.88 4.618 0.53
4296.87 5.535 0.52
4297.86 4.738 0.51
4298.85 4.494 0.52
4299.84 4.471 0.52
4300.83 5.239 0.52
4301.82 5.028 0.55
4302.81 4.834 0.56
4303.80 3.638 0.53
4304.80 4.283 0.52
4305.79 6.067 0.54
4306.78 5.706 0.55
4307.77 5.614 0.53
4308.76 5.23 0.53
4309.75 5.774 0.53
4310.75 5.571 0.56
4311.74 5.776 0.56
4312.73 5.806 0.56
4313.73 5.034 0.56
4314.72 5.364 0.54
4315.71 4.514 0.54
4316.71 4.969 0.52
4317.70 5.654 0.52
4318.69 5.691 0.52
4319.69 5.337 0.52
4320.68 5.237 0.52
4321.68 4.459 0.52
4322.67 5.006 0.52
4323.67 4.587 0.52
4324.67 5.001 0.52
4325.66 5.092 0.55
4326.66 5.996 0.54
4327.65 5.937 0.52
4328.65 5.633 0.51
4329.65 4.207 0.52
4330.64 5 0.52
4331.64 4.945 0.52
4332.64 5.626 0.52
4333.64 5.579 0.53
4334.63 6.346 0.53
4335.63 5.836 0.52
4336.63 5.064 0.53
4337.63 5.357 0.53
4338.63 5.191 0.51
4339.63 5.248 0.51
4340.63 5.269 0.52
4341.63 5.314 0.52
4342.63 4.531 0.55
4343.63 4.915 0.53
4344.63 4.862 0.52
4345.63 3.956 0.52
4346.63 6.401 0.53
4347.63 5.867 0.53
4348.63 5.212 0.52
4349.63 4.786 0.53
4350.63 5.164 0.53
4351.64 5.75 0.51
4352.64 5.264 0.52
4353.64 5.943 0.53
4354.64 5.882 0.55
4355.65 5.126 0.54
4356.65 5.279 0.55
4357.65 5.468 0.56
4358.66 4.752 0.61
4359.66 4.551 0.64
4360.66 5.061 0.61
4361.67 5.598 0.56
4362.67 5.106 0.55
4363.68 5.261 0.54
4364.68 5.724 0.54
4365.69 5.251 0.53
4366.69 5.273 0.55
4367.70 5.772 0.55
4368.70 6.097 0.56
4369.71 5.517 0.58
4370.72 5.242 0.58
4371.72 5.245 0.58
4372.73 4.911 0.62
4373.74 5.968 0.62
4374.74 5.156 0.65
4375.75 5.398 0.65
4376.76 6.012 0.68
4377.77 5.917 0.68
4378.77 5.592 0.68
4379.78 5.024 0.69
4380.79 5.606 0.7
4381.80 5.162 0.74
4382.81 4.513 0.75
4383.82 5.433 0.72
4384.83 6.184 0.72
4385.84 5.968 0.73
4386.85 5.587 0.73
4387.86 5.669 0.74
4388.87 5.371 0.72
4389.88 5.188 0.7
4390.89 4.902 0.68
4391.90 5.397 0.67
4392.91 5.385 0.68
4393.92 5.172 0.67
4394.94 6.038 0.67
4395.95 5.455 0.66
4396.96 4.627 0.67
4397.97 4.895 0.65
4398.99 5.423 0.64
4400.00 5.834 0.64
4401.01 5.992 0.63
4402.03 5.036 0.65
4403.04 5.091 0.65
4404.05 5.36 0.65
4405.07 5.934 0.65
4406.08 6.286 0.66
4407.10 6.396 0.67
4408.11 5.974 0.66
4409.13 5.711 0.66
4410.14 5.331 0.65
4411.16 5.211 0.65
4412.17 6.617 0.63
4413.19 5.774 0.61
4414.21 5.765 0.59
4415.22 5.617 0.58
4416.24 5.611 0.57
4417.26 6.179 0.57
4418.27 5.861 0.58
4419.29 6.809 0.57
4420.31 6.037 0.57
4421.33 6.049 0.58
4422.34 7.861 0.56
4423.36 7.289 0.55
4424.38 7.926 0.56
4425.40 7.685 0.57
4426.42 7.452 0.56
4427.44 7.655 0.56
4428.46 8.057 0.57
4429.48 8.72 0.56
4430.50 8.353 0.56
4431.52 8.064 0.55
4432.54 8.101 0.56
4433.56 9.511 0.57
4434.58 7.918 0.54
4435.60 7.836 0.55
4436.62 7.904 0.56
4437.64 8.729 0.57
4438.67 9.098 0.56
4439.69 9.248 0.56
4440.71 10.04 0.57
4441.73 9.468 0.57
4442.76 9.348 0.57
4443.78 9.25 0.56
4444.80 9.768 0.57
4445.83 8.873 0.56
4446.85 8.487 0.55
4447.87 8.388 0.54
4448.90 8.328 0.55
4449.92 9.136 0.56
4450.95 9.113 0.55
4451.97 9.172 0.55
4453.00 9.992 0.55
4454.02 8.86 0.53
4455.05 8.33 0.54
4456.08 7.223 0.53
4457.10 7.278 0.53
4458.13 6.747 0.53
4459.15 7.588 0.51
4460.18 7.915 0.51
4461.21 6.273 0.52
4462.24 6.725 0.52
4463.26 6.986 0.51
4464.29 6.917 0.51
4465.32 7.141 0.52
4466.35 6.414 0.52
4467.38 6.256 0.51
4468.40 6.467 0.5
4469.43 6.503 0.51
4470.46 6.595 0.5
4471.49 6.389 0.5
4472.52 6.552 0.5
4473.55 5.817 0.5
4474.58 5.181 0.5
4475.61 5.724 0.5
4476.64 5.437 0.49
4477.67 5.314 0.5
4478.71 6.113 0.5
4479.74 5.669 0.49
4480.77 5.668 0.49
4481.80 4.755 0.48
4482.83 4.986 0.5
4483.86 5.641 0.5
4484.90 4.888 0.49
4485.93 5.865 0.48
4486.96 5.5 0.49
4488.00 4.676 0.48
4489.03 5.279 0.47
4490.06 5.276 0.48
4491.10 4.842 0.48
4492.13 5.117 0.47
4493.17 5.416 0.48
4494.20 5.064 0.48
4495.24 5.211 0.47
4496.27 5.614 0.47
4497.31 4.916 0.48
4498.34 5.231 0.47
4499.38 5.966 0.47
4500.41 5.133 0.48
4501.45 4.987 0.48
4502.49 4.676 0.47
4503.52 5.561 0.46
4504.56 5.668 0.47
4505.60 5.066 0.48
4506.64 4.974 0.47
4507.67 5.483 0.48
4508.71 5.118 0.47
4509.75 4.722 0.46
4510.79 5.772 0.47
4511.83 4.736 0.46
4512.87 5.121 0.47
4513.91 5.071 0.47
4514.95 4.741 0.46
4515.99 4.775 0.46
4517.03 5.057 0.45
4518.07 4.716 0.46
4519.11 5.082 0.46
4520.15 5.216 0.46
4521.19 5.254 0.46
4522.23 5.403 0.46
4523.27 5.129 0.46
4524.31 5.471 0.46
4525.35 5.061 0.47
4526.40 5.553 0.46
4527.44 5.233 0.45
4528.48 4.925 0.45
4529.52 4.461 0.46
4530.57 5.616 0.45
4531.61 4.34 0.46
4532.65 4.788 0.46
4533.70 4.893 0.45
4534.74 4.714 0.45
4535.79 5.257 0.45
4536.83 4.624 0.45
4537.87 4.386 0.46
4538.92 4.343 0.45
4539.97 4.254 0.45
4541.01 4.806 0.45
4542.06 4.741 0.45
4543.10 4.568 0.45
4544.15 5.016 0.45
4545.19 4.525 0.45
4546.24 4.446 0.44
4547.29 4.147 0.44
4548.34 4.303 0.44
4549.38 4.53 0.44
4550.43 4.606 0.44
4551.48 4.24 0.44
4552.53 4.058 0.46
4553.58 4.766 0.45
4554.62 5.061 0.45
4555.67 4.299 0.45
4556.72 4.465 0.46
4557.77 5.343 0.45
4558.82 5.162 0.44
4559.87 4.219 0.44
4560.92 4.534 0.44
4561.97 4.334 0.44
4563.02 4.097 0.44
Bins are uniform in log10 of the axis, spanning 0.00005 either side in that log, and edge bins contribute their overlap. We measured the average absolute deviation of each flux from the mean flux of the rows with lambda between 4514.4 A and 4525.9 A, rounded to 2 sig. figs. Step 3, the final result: 0.19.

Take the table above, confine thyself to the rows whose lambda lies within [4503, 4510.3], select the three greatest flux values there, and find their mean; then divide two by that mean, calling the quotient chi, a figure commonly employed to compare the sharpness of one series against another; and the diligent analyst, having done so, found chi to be 0.359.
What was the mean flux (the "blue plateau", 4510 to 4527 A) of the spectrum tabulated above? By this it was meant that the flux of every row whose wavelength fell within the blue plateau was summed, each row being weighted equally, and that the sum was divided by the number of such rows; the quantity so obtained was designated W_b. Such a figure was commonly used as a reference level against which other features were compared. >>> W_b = 5.1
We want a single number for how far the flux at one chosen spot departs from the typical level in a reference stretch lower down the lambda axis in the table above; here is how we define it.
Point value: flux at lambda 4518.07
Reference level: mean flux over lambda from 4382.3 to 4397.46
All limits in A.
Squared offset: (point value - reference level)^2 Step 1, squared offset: 0.5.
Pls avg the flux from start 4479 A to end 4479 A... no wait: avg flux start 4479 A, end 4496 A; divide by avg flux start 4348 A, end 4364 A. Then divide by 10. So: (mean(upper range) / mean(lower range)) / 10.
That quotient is 0.100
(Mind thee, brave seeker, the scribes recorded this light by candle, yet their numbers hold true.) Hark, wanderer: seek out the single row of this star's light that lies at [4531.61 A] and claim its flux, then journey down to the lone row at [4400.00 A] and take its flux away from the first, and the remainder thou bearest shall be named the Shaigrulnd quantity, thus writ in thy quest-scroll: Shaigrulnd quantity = -1.5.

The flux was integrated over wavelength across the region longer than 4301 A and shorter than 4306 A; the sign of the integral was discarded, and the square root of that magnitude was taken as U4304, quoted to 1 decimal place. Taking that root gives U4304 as 4.9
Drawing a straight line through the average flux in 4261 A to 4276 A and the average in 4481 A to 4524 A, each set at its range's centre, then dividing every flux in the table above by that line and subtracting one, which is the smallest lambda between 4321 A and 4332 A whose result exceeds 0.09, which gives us 4326.66 A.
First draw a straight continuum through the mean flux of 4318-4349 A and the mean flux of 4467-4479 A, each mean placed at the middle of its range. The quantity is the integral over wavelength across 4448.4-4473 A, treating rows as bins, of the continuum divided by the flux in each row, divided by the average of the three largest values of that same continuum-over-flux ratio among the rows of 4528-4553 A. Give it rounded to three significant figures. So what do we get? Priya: 12.9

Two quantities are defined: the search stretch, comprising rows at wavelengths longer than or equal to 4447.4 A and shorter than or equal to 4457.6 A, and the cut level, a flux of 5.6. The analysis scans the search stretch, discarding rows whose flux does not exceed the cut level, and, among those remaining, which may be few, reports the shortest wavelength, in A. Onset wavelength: 4447.87 A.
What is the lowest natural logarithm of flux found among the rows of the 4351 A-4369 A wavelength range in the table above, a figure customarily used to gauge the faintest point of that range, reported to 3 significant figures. 1.52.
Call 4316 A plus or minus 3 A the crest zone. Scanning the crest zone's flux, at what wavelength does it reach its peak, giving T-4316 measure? 4318.69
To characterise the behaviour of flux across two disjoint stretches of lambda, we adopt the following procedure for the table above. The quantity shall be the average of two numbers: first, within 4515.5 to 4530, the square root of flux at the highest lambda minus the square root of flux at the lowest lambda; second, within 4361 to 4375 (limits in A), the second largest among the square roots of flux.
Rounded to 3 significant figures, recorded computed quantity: 1.18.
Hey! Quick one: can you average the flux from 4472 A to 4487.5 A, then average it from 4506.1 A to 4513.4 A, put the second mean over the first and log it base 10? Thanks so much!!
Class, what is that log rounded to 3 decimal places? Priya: -0.033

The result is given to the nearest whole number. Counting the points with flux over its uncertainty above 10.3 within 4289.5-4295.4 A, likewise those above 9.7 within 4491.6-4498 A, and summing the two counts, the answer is 6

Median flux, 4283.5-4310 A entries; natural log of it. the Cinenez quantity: 1.5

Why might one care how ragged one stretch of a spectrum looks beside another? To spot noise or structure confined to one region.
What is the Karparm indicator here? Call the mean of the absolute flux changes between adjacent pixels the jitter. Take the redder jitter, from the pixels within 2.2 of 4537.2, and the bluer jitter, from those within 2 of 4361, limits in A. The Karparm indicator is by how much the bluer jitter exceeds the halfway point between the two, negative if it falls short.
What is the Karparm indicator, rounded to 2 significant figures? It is 0.10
